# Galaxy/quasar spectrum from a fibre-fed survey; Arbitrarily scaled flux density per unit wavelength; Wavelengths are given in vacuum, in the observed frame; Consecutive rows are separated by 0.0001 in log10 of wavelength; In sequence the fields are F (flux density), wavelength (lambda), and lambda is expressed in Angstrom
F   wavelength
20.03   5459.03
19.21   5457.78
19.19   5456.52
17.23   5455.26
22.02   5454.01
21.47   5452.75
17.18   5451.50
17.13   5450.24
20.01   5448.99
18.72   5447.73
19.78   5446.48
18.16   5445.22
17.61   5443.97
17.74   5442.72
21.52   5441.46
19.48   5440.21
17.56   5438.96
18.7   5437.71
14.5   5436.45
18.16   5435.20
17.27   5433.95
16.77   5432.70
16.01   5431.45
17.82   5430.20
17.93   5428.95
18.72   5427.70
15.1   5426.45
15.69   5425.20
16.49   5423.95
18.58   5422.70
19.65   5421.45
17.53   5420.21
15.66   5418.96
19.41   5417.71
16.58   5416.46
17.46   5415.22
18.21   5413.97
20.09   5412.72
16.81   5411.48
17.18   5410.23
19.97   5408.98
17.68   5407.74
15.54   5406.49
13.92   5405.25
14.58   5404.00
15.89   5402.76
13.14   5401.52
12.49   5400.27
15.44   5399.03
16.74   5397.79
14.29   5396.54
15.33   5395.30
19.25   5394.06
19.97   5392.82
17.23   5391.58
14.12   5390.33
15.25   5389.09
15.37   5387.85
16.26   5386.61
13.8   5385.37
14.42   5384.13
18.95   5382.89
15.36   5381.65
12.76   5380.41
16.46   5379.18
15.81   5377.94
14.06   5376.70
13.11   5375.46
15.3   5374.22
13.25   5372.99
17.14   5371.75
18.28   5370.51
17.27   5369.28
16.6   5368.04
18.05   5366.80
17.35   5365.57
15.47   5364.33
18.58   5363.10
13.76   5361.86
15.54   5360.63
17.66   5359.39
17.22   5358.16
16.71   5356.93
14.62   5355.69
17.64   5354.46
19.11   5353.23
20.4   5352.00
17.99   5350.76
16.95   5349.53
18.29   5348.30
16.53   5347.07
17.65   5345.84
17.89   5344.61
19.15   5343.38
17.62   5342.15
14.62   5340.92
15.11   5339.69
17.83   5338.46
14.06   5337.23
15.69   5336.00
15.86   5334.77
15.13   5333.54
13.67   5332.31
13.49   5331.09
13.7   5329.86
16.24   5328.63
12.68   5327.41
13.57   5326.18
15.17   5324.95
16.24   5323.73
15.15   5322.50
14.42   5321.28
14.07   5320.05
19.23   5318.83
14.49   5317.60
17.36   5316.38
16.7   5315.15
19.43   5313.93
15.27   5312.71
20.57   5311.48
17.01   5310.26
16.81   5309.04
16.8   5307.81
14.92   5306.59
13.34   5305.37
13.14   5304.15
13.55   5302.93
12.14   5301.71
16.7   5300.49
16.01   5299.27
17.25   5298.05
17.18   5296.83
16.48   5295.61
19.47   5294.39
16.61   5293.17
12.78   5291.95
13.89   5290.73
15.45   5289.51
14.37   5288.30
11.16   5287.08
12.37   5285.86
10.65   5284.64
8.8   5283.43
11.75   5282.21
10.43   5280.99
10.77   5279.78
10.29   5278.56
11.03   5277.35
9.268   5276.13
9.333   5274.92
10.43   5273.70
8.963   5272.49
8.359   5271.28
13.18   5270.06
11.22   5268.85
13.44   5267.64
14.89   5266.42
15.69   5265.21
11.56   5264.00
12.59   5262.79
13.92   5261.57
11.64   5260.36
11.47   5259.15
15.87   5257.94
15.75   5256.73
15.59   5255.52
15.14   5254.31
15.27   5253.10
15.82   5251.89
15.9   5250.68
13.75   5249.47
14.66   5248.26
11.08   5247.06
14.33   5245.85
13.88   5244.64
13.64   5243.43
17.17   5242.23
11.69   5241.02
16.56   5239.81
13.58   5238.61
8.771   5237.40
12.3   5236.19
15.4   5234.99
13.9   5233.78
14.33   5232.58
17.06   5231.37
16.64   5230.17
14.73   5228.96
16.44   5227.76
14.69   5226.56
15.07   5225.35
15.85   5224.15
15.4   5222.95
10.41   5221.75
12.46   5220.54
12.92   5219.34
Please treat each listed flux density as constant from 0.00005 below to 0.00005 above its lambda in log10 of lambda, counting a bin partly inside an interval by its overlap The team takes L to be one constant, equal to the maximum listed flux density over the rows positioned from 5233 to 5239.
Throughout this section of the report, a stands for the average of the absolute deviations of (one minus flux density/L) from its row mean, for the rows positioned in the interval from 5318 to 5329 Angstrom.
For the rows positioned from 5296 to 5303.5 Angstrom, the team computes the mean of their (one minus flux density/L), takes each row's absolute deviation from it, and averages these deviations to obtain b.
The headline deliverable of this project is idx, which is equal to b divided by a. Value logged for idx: 1.3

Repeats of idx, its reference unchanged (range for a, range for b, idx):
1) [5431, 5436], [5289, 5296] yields 2.6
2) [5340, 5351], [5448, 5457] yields 1.9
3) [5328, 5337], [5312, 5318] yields 1.4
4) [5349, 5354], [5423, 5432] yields 1.0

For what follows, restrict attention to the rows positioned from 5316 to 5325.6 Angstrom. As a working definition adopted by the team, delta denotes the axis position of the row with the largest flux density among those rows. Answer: 5318.83 Angstrom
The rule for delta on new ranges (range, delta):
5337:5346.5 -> 5343.38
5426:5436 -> 5427.70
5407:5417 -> 5412.72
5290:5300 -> 5294.39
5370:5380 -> 5370.51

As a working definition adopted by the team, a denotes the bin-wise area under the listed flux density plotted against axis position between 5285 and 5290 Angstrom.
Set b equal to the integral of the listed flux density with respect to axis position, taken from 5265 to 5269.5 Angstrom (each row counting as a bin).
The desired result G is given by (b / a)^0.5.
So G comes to 0.97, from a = 66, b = 61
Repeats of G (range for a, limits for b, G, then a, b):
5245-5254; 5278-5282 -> 0.57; 130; 42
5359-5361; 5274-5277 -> 0.93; 33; 29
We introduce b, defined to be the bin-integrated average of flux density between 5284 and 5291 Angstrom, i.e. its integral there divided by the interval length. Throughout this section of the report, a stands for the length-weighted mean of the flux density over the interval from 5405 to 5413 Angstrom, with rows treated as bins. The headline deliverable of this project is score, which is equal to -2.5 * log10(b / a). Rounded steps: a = 17.4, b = 12.9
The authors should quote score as 0.32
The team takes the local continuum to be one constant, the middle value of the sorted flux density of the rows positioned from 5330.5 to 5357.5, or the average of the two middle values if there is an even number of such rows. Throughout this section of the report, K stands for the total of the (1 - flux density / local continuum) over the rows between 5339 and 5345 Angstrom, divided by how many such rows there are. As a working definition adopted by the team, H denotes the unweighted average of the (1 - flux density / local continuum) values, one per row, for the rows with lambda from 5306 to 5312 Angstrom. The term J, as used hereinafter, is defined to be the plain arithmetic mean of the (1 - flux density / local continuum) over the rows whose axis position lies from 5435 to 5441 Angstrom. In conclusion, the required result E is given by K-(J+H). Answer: 0.07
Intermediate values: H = -0.02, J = -0.05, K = -0.003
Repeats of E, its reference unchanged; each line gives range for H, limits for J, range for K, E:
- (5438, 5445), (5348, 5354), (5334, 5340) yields 0.28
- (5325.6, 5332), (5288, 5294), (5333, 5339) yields -0.24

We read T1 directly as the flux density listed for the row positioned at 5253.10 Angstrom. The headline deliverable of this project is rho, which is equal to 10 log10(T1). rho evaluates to 11.8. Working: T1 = 15.27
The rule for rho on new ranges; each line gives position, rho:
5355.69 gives 11.6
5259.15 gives 10.6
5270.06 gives 11.2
